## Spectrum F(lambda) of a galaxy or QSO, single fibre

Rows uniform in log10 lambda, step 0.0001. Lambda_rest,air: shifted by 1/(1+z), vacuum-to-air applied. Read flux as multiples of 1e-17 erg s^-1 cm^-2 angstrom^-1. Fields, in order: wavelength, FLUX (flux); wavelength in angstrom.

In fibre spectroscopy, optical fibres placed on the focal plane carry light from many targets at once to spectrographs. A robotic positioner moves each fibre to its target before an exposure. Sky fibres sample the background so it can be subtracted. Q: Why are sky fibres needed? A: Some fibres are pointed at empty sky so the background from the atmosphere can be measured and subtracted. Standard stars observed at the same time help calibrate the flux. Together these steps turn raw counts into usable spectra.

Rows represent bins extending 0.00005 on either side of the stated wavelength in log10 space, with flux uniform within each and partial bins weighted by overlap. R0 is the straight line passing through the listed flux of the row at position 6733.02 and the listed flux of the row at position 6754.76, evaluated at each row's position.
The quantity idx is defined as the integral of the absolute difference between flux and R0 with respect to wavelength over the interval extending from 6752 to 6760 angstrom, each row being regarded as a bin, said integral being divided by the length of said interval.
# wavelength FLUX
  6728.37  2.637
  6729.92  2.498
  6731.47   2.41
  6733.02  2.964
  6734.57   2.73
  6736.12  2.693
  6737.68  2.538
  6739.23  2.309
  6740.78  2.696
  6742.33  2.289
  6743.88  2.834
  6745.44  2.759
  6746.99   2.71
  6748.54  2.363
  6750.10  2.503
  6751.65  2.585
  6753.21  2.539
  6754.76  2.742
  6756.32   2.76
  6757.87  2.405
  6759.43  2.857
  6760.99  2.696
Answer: 0.15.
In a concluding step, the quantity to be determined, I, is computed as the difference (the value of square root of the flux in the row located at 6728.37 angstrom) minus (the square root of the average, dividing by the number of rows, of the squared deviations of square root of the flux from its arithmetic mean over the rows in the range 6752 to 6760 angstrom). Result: 1.57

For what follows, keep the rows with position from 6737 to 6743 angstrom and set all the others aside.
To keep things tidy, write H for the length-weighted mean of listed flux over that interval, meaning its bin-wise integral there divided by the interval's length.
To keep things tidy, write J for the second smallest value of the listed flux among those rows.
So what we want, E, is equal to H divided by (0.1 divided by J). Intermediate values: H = 2.46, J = 2.309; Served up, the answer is 57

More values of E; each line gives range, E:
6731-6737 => 73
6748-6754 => 63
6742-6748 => 72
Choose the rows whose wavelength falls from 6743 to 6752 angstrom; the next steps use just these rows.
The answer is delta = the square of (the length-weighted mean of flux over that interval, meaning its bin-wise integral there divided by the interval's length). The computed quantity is 6.9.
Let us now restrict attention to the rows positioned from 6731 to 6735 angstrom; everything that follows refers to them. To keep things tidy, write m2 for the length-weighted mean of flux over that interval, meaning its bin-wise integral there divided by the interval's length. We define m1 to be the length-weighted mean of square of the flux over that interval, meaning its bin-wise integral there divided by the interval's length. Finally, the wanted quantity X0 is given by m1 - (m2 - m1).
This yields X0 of 12.2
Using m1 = 7.46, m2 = 2.72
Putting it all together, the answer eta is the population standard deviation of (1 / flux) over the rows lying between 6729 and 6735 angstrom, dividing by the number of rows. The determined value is 0.0302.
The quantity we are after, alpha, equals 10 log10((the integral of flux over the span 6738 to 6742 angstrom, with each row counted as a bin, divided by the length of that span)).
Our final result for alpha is 3.96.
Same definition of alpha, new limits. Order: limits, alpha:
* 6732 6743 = 4.15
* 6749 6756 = 4.13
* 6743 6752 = 4.19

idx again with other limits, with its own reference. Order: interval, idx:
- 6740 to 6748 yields 0.20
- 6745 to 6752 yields 0.23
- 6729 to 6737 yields 0.31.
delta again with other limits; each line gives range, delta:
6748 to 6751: 6.0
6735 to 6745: 6.6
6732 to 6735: 8.0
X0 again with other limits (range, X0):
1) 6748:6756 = 10.6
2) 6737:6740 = 9.3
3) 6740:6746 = 11.4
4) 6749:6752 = 10.2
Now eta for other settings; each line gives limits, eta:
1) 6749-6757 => 0.0152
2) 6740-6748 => 0.0299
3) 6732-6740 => 0.0319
